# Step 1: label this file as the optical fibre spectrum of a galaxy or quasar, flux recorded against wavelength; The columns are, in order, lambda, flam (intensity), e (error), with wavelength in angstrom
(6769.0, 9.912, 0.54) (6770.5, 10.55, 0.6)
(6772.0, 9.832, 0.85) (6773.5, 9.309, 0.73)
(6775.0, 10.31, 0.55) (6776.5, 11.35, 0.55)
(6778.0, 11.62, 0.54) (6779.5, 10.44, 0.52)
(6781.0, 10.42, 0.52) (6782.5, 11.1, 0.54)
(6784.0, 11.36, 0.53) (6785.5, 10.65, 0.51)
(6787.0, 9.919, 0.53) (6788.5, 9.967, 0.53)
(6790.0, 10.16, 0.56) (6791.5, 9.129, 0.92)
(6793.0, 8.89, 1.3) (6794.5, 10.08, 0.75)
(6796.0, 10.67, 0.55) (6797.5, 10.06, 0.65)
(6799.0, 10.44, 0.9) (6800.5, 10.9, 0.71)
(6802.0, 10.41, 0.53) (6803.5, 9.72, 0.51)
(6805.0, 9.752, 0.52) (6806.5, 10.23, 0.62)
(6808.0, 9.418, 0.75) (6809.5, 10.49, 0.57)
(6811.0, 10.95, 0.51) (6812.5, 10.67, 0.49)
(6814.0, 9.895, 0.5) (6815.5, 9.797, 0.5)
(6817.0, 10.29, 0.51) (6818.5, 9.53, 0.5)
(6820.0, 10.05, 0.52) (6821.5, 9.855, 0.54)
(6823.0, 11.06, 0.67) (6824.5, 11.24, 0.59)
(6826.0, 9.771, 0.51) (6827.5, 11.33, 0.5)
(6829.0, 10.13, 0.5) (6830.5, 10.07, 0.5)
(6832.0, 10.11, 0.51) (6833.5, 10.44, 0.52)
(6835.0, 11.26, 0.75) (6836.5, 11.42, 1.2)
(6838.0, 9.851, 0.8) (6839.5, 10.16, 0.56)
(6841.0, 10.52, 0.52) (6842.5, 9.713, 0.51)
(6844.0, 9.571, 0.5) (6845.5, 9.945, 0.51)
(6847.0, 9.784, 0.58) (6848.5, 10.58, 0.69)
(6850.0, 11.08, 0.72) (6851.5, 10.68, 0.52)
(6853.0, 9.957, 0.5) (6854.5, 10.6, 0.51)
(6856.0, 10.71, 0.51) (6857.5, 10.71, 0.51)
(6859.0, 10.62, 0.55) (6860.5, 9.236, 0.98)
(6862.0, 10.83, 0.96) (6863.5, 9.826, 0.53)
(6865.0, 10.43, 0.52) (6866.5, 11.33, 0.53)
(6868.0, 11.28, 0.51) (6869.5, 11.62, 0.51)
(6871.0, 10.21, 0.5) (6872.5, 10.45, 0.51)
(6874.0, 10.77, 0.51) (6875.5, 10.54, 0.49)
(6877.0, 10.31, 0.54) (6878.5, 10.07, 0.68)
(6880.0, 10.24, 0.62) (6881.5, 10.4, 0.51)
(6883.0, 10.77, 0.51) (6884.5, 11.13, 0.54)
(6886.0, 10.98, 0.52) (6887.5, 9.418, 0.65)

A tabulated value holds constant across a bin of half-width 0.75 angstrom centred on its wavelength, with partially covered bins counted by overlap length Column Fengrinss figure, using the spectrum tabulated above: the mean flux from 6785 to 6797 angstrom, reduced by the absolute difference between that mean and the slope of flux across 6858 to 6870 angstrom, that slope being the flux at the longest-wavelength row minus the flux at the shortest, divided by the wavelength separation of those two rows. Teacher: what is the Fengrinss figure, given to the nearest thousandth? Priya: 0.095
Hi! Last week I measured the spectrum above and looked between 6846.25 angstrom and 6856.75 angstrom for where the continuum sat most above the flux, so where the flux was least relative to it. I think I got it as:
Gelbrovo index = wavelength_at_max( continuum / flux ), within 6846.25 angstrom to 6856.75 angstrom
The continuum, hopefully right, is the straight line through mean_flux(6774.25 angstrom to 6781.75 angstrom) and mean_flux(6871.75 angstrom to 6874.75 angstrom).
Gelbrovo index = 6847.0 angstrom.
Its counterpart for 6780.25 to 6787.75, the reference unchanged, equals 6787.0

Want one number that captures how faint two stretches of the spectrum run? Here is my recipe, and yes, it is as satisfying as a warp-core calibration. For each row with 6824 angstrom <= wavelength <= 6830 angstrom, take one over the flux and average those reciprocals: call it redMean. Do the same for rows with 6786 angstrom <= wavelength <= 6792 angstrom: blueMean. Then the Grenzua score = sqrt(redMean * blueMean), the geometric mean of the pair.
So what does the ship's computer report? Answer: 0.0983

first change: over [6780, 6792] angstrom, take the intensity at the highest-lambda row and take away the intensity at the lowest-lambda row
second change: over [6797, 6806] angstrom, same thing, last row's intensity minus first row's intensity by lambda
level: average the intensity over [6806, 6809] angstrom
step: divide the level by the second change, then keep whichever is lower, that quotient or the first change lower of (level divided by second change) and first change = -32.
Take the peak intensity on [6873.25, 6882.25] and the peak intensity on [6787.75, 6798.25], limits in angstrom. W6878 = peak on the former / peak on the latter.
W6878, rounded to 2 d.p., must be 1.01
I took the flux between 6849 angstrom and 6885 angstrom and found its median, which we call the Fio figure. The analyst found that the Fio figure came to 10.6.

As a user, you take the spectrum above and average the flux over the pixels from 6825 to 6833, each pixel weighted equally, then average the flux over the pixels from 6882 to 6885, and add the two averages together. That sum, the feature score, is 21.2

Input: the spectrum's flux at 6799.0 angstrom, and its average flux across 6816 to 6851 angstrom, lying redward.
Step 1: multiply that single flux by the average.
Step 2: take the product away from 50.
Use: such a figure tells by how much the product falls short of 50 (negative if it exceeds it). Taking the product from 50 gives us -58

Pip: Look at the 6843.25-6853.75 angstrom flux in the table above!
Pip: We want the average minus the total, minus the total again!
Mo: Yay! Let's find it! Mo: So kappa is -133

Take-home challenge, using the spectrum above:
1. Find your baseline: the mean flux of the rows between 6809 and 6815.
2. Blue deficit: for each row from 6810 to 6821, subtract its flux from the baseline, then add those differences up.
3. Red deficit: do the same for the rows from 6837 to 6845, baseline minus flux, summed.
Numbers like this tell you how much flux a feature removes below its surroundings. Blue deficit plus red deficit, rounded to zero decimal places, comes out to 5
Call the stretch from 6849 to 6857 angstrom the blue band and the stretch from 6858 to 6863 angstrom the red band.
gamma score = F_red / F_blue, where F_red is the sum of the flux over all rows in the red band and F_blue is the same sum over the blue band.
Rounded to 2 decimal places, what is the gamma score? 0.58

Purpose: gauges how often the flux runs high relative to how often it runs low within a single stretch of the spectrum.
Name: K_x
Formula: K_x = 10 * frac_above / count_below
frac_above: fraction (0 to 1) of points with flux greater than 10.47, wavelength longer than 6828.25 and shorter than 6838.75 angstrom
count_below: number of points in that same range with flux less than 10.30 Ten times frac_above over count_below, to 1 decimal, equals 0.7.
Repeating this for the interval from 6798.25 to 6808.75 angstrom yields 0.4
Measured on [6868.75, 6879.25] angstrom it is 2.1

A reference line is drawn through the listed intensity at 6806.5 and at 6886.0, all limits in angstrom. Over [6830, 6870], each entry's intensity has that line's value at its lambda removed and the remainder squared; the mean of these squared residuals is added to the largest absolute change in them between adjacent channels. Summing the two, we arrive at 2.64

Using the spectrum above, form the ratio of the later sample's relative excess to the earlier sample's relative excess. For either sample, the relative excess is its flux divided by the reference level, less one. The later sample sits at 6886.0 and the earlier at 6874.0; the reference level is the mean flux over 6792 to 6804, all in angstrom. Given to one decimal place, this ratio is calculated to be 1.3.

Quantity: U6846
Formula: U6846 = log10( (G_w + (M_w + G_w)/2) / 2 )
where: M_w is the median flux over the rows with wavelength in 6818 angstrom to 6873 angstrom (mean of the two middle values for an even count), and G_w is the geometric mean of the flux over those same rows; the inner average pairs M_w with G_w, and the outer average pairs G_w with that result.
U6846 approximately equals 1.018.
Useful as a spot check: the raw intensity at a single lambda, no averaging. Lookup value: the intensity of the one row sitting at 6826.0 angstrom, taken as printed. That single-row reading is 9.771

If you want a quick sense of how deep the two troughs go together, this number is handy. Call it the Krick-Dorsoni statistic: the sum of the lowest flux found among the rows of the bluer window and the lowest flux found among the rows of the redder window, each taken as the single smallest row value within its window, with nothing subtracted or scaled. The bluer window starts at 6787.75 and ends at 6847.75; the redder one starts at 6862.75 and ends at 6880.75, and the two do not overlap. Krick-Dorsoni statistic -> 18.7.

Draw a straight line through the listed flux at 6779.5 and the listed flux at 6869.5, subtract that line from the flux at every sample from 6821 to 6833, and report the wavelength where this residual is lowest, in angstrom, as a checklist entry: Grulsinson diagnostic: 6826.0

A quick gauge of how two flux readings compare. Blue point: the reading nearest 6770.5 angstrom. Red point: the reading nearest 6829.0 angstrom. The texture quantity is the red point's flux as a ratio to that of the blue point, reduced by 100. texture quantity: -99.0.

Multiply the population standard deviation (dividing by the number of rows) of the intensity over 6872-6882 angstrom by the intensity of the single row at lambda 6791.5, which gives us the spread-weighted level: 1.9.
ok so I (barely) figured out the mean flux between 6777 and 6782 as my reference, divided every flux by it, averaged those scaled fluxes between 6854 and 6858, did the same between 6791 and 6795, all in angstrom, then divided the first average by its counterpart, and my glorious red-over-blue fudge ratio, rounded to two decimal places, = 1.14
